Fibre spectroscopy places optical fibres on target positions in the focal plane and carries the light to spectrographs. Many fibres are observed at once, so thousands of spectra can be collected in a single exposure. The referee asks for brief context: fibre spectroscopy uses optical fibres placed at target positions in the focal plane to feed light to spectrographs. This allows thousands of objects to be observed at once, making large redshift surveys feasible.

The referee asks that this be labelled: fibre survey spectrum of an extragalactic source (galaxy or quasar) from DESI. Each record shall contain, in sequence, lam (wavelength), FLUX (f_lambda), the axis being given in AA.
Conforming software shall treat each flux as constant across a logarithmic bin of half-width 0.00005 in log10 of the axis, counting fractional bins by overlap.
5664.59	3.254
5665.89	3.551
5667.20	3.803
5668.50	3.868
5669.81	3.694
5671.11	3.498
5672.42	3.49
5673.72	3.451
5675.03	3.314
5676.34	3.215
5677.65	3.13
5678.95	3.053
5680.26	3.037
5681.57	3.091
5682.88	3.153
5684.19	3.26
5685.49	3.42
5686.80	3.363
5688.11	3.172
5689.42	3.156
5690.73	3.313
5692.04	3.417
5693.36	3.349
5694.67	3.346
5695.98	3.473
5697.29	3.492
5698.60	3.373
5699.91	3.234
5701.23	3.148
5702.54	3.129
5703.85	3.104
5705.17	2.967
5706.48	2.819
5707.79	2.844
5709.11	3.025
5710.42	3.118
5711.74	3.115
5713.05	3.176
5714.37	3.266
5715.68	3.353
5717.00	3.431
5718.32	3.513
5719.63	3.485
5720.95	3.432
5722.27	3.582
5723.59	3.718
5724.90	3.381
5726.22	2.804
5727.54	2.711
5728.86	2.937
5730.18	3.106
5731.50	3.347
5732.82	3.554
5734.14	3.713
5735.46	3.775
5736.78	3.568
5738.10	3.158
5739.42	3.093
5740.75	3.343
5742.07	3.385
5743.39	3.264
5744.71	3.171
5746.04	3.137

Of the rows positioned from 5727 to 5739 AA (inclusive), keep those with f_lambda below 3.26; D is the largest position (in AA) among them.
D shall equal 5738.10 AA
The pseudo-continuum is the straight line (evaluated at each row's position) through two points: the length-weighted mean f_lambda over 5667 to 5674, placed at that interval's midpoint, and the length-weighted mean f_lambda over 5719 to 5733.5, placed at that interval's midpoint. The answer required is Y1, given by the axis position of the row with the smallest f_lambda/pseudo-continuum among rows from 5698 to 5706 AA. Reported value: 5705.17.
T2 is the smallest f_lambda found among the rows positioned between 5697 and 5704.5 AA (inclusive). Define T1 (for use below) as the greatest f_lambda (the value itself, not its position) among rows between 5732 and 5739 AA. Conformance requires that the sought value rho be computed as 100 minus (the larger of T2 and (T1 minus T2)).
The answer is 96.9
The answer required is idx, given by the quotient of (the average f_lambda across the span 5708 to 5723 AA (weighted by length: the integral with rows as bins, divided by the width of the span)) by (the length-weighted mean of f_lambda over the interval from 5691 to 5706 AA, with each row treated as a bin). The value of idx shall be 1.01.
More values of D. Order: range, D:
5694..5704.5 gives 5703.85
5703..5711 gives 5710.42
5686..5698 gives 5689.42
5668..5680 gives 5678.95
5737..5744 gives 5739.42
